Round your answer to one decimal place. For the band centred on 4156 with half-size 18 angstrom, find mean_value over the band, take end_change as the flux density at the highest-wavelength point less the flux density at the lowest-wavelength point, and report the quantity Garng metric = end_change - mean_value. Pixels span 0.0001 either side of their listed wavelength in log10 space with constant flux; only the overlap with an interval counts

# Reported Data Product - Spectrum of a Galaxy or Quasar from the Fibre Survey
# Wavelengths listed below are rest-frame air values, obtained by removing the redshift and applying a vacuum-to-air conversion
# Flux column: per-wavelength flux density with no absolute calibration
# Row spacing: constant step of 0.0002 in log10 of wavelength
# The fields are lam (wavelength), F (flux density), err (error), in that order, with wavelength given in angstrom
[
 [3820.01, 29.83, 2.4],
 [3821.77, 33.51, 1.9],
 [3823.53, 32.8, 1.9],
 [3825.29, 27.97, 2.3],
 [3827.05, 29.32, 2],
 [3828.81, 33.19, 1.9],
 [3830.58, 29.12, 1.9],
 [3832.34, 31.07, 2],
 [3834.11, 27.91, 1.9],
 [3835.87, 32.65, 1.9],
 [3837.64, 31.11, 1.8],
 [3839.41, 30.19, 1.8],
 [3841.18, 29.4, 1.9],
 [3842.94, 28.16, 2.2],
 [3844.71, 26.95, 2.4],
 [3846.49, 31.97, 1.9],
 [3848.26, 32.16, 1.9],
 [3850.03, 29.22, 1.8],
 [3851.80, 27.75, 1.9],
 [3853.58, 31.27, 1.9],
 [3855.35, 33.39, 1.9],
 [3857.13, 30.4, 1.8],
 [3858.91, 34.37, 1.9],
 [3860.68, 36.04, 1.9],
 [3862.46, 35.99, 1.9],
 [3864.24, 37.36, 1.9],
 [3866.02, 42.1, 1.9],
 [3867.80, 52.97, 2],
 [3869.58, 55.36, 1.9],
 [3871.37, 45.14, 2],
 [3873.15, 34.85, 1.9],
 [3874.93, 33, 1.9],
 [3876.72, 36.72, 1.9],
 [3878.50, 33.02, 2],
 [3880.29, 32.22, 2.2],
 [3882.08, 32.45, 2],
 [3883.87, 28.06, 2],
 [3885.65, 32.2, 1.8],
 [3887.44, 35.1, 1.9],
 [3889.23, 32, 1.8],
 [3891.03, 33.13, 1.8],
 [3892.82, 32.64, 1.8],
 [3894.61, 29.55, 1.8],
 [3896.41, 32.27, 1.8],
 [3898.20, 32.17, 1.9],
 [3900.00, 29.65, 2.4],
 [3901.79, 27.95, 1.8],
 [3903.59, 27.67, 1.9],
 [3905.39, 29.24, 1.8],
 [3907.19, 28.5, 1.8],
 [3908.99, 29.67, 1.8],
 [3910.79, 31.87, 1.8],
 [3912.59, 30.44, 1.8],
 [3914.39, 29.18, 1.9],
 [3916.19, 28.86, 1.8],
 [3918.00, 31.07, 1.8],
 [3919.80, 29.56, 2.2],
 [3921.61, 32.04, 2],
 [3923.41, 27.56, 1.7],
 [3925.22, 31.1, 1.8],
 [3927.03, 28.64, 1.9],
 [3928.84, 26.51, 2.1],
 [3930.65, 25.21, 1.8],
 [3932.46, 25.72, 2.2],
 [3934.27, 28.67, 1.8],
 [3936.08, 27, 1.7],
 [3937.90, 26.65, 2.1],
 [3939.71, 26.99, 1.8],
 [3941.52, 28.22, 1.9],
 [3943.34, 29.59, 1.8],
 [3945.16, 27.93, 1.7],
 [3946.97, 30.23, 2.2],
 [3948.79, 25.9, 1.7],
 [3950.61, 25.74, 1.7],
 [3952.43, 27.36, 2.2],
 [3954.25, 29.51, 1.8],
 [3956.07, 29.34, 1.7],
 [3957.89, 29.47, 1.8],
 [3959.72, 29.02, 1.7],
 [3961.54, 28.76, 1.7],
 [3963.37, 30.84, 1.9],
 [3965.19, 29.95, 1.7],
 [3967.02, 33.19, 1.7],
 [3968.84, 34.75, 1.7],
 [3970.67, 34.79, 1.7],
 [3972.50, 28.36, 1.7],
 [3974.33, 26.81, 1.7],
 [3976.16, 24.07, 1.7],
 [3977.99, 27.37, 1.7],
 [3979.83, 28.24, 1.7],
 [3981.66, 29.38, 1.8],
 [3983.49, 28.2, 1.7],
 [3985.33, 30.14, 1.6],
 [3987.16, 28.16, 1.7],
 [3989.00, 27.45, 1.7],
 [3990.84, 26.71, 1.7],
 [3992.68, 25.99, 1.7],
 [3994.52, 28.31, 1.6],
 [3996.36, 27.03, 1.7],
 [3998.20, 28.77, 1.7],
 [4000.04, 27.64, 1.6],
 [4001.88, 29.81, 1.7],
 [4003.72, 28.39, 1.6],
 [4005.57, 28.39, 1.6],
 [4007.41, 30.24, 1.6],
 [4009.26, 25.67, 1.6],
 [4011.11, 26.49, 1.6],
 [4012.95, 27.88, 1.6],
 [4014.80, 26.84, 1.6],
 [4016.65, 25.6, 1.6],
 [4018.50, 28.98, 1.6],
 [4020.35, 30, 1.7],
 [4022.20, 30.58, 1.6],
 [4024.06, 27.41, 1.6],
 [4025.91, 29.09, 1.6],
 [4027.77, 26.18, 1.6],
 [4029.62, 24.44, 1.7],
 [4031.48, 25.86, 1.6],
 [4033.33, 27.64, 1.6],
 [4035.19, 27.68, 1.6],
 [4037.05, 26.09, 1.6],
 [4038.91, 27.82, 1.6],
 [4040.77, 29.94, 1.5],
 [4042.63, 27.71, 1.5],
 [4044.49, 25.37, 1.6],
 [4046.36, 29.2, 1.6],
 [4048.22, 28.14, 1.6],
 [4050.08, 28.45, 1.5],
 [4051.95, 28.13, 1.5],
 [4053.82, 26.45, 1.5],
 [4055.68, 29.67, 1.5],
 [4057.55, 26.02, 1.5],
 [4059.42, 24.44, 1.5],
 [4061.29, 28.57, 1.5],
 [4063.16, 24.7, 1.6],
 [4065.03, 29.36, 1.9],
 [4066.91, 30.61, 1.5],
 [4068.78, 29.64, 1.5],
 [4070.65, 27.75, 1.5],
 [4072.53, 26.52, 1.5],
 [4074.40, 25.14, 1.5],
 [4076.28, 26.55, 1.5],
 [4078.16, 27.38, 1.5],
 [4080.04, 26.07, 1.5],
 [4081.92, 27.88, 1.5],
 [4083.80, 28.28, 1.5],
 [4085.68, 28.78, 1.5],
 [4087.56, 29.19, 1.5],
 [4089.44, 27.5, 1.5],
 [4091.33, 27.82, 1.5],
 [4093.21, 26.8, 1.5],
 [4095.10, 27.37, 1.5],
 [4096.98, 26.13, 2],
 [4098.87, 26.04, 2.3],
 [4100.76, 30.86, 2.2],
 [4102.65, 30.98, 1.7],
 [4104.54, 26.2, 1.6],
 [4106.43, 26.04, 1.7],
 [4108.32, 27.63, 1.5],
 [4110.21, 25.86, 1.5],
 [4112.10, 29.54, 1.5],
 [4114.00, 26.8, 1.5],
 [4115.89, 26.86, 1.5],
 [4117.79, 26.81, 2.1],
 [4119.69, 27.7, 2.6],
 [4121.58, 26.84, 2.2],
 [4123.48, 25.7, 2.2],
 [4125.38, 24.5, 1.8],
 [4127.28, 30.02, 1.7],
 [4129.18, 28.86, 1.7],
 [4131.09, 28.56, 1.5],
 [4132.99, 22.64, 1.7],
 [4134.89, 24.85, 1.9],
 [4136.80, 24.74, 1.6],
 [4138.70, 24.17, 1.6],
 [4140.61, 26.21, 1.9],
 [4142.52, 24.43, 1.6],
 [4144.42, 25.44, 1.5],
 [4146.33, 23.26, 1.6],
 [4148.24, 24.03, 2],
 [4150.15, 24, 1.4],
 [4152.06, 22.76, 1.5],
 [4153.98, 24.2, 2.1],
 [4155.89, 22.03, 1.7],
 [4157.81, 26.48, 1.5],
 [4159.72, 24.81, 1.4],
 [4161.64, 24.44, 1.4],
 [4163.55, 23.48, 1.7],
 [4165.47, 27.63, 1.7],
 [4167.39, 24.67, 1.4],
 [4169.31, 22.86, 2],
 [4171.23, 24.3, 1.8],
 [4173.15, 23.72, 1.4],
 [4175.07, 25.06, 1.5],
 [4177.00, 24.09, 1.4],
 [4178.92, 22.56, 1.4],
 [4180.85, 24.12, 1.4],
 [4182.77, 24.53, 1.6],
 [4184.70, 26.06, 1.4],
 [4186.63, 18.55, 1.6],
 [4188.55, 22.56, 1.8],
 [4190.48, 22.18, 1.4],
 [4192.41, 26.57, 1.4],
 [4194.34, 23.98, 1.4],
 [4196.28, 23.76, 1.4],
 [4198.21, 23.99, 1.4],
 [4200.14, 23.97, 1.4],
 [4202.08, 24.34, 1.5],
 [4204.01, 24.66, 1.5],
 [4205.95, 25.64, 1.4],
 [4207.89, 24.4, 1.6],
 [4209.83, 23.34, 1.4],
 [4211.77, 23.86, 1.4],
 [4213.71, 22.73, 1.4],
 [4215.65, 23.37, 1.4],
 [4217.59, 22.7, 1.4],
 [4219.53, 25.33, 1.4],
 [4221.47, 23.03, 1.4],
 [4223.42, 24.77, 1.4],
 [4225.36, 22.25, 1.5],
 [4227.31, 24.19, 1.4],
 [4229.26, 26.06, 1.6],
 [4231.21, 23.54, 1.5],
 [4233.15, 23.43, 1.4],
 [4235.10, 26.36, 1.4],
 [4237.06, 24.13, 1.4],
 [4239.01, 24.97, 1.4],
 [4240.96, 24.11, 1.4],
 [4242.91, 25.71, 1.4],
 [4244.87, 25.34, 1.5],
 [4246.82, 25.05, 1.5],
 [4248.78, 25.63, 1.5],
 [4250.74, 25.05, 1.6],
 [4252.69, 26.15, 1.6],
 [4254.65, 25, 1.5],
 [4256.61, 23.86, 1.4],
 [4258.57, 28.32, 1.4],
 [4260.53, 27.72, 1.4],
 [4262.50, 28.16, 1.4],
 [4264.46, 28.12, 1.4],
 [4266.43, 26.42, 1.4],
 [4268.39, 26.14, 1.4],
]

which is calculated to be -24.8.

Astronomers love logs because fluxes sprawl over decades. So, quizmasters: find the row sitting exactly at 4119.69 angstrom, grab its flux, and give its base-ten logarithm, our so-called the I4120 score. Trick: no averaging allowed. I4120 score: 1.44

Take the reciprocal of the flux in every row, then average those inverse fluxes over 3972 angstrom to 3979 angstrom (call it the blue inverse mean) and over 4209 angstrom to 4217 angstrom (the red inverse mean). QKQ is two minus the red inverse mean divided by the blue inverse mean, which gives 0.86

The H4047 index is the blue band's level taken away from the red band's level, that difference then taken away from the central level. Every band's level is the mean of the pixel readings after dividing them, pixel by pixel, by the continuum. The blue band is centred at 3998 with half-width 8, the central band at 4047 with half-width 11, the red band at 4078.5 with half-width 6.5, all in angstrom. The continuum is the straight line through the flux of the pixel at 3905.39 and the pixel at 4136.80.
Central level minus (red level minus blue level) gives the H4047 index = 1.03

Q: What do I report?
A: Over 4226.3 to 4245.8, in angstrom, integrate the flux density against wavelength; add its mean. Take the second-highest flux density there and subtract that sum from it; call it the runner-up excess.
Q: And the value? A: -482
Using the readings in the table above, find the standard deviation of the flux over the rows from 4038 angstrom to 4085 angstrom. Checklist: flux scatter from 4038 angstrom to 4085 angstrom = 1.7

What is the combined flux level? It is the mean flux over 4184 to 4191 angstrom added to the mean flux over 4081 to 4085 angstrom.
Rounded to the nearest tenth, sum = 50.4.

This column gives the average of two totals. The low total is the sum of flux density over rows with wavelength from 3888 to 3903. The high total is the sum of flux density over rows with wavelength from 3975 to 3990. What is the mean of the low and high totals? 236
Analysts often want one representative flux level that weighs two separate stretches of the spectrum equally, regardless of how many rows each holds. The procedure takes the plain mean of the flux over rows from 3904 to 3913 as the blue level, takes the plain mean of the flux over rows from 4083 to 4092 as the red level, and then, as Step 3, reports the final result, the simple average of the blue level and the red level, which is 29.1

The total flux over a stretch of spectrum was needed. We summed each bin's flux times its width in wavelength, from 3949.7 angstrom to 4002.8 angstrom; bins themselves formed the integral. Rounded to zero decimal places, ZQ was 1529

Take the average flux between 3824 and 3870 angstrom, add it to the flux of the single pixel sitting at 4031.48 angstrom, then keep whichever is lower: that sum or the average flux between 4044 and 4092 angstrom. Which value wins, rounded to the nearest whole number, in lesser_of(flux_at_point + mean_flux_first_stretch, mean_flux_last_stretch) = 28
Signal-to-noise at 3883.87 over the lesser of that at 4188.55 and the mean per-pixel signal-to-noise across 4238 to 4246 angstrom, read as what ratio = 1.1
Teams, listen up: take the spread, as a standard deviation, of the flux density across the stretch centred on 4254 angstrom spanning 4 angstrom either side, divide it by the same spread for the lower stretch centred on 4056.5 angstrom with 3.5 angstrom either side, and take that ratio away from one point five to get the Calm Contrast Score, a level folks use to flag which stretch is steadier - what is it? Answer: 1.1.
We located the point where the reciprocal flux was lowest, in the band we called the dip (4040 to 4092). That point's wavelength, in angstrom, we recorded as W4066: 4066.91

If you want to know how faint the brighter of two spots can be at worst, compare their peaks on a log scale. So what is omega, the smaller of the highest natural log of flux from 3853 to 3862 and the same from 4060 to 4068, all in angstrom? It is 3.42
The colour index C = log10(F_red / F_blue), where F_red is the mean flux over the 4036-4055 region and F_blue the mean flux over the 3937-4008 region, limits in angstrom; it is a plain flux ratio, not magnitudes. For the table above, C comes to -0.014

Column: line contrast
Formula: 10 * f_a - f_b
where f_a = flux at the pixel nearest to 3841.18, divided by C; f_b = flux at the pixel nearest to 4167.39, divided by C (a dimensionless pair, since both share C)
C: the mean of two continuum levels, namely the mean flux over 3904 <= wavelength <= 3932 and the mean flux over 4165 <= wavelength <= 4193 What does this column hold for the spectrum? 10.1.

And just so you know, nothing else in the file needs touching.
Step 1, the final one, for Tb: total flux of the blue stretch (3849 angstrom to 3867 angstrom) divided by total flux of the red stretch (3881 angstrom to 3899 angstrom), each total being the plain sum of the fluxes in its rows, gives 1.06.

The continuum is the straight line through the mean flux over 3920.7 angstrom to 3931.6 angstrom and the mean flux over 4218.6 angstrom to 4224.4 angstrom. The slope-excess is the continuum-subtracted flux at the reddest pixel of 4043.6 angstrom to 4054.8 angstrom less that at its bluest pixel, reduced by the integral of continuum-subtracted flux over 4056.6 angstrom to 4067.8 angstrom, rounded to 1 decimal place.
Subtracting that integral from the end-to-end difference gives -6.4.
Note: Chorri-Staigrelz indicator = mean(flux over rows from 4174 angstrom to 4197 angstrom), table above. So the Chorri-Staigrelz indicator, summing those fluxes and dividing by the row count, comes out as 23.7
